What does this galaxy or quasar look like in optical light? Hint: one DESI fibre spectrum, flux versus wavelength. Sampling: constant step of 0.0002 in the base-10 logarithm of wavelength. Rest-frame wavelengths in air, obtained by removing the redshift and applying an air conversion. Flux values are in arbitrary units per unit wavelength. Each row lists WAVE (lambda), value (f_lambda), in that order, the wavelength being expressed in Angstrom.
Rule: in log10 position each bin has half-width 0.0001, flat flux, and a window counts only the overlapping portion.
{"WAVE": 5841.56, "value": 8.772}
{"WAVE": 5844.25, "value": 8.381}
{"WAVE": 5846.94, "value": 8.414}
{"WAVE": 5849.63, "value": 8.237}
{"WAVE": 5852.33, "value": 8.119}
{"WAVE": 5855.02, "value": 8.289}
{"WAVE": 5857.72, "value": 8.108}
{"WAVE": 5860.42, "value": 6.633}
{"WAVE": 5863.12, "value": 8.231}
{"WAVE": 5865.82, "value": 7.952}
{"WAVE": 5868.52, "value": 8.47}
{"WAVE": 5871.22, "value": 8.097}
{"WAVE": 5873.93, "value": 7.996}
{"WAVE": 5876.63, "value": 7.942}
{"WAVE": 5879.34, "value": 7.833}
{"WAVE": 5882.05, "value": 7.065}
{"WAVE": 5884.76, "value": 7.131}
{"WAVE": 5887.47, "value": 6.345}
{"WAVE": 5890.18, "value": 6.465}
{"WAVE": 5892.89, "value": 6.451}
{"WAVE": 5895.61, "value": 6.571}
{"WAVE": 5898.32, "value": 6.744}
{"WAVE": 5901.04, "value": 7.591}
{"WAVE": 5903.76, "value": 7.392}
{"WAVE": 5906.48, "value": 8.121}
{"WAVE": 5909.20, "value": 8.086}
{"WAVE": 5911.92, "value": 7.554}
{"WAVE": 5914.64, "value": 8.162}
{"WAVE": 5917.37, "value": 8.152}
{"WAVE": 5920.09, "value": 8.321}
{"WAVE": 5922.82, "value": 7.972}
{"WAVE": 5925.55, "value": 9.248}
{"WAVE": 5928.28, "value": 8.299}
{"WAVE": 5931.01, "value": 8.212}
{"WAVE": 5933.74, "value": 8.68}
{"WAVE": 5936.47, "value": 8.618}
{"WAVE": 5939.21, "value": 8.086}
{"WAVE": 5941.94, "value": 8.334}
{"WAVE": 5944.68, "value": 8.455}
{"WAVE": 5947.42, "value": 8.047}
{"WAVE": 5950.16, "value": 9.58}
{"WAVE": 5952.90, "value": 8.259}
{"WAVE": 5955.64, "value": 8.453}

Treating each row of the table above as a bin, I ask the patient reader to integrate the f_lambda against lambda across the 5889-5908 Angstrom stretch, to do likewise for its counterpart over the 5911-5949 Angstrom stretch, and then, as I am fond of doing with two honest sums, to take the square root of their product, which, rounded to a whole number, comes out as 206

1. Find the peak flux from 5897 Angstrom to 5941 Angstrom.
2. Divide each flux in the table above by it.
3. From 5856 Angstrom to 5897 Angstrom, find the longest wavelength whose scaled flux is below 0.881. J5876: 5895.61 Angstrom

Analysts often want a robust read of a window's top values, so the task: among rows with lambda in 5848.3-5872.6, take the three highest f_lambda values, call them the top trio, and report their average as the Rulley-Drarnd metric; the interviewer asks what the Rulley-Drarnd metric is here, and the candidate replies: 8.33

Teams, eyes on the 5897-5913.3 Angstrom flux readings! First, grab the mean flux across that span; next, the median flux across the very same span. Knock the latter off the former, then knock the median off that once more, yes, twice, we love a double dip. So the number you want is -7.6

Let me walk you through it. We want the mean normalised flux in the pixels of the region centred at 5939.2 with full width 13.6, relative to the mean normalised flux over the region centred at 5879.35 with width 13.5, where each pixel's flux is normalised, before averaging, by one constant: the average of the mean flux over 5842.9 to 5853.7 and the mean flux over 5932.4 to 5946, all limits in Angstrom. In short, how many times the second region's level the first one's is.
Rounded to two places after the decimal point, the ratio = 1.11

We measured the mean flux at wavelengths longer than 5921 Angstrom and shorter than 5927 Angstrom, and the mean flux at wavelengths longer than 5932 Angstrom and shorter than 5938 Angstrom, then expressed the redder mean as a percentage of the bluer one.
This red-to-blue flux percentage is 100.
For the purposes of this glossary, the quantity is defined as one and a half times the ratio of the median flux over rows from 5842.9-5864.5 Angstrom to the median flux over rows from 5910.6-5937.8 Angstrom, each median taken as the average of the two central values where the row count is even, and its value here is 1.50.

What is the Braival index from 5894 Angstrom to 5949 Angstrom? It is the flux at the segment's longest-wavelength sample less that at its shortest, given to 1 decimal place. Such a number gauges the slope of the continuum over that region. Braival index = 1.5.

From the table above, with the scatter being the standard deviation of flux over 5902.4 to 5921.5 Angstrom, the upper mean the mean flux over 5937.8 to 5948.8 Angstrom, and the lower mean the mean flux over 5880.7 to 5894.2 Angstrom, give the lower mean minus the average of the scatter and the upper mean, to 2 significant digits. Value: 2.4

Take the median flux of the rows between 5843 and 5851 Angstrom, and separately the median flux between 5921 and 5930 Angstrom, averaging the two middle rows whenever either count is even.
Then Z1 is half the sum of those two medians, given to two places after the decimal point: 8.34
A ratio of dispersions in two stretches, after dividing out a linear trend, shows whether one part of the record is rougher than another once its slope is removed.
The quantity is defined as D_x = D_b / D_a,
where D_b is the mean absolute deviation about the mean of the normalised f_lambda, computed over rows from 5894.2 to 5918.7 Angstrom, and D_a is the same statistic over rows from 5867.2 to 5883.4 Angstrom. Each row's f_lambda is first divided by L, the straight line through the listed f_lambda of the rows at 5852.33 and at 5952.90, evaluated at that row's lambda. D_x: 1.5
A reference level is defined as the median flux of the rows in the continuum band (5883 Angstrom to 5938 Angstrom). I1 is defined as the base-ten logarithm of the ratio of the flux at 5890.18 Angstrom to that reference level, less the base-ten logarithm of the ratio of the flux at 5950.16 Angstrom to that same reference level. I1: -0.17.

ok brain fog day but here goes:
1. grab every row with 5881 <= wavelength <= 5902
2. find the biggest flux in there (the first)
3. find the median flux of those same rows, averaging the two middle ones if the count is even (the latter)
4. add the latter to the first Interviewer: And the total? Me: 14.2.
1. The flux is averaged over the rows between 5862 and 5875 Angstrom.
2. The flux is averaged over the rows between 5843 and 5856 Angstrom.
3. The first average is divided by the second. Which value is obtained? 0.983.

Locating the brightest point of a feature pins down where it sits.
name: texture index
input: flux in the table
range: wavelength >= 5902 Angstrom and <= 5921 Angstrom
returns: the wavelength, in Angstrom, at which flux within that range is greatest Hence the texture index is 5920.09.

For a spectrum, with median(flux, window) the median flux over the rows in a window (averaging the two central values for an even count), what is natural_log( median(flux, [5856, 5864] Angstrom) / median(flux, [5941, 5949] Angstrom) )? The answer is -0.027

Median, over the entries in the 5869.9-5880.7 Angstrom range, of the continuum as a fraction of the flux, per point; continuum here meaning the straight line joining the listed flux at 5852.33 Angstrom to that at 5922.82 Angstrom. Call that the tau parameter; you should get 1.01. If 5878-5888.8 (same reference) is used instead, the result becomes 1.13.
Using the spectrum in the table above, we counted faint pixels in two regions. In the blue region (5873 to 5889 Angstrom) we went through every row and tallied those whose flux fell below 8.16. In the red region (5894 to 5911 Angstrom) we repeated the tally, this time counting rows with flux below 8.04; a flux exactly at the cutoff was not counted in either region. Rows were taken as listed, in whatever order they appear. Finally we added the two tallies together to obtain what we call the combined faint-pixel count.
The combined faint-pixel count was 10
